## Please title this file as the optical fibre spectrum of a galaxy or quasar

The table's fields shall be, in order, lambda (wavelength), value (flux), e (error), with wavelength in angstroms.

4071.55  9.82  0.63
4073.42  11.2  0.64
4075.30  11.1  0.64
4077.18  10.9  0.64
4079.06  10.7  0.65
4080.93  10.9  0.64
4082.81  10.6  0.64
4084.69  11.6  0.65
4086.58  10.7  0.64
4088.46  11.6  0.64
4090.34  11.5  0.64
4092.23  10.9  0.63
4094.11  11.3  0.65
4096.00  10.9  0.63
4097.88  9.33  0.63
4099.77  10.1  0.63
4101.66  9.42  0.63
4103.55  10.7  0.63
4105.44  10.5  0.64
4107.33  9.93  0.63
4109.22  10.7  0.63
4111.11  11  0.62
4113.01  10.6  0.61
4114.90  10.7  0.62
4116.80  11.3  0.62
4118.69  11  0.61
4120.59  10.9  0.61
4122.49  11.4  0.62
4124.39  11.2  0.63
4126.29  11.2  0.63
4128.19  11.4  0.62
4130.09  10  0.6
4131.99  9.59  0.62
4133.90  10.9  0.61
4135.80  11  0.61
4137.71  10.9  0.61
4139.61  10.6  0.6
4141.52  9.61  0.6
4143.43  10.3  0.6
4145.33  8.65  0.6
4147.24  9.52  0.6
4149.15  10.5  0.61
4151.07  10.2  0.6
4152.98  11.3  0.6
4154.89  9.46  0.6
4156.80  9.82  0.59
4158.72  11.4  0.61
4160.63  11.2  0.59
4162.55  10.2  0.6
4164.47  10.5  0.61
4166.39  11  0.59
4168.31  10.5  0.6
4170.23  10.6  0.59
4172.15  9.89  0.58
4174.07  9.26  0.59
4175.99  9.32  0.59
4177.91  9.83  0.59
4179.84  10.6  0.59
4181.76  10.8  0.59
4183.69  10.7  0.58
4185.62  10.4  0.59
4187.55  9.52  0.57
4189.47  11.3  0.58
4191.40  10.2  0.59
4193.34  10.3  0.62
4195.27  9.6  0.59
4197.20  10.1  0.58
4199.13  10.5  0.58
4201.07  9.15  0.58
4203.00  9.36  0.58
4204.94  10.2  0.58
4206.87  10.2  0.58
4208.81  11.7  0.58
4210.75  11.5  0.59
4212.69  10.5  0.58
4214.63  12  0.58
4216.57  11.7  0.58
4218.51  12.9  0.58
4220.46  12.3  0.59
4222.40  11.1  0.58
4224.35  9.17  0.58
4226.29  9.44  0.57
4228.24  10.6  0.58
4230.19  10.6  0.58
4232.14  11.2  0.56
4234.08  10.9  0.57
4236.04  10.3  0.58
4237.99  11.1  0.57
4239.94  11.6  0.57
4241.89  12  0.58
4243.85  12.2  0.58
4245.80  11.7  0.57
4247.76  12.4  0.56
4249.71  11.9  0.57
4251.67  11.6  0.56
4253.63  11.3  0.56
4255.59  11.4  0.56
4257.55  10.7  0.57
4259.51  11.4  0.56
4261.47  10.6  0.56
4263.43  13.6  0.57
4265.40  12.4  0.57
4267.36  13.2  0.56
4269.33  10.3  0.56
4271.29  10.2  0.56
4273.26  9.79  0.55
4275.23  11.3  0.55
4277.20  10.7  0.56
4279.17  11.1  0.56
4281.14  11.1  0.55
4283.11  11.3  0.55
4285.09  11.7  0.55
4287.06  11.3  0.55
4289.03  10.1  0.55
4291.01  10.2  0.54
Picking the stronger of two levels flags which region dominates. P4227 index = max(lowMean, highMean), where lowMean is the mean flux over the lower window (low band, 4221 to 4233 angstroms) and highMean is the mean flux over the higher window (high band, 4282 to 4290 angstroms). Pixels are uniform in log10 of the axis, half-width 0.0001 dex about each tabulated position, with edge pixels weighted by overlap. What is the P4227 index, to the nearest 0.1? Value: 11.1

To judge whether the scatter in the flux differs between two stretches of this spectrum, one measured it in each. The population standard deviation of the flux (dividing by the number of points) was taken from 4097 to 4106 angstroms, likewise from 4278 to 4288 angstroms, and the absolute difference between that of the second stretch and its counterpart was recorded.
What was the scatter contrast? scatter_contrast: 0.33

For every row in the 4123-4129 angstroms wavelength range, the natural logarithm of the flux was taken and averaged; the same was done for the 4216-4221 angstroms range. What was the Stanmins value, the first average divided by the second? 0.965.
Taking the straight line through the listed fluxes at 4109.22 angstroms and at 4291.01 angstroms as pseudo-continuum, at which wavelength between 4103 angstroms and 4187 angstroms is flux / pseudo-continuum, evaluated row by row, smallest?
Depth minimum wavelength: 4145.33 angstroms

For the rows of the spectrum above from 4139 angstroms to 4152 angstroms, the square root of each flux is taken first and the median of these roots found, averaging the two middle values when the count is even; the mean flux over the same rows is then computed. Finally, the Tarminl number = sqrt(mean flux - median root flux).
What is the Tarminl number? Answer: 2.59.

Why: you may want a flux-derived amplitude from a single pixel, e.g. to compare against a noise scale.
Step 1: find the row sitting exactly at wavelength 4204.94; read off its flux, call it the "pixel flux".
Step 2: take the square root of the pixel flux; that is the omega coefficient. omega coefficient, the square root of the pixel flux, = 3.19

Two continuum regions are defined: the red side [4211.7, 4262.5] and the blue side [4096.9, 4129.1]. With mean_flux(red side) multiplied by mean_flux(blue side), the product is 120.1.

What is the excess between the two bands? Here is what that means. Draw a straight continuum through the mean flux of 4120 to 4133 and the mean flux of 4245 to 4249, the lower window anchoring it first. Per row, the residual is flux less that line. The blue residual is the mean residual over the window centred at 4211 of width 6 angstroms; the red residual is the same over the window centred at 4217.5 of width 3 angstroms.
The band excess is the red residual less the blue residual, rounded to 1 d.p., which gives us 1.0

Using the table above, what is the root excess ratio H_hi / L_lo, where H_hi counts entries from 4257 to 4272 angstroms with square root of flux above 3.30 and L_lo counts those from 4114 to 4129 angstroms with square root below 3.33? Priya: 1.33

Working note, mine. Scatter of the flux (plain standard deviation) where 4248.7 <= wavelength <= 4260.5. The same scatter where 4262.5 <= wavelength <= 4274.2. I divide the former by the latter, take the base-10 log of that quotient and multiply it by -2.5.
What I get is 1.6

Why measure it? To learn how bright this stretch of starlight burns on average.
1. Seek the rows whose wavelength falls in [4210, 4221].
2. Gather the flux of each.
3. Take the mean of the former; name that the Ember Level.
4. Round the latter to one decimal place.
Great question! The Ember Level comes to 11.8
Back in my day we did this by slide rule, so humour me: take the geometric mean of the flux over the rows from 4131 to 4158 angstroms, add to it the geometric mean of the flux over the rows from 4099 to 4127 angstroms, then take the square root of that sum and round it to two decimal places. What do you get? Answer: 4.56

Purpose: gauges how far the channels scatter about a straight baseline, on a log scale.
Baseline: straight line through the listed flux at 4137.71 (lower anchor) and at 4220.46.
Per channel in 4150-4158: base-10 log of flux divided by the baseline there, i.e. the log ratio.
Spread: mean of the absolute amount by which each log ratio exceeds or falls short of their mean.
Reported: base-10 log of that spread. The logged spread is -1.61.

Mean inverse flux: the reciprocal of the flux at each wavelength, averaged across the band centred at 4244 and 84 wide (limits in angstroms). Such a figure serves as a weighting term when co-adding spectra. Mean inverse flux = 0.090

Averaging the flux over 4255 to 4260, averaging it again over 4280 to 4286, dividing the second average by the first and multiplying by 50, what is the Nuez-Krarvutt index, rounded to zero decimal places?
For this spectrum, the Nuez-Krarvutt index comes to 51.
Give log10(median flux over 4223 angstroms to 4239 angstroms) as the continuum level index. 1.025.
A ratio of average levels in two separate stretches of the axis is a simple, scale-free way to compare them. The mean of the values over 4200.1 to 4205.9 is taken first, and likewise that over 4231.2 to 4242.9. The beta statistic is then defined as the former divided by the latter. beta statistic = 0.86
